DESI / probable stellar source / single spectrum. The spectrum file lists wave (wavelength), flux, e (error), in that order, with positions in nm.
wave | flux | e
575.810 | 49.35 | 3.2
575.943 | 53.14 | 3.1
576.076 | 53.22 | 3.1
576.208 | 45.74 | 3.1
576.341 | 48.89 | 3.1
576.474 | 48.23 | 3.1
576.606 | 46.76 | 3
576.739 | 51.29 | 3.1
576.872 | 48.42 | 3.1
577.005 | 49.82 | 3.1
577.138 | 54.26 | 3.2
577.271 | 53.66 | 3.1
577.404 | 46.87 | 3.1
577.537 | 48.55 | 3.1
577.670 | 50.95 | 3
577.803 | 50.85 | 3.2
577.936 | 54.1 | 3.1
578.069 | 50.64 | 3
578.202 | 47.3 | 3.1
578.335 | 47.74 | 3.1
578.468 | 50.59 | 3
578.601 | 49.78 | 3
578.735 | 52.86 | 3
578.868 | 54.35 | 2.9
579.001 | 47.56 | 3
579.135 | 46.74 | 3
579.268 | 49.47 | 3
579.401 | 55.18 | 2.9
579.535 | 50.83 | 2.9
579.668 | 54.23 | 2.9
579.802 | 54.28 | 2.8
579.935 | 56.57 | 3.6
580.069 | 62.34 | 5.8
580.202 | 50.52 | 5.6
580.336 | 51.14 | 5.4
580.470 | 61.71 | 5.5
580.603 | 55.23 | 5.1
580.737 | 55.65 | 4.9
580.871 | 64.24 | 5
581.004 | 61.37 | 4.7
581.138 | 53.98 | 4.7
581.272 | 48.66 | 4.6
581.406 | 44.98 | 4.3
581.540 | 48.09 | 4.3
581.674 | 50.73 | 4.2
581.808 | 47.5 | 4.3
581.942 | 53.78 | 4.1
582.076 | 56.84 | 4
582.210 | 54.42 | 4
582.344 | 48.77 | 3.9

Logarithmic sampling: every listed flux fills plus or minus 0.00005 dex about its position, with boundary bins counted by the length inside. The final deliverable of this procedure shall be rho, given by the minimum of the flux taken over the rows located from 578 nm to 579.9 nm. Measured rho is 46.74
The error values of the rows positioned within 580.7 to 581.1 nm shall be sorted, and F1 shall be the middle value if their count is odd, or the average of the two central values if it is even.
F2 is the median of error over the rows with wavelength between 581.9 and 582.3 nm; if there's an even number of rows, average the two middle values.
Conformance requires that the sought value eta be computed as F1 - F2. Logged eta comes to 0.9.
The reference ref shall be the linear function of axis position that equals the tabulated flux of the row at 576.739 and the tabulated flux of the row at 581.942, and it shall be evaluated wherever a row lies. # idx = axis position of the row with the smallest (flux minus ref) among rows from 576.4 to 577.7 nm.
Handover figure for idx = 577.404 nm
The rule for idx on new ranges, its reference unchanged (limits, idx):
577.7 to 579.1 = 579.001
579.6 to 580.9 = 580.202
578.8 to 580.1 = 579.135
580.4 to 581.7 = 581.406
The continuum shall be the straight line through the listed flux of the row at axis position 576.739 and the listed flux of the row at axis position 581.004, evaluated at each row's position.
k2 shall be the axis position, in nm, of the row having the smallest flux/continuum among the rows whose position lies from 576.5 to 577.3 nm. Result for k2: 576.606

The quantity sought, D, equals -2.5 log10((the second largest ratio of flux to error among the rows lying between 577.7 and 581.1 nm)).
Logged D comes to -3.20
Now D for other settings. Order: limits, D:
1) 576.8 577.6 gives -3.07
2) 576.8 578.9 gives -3.12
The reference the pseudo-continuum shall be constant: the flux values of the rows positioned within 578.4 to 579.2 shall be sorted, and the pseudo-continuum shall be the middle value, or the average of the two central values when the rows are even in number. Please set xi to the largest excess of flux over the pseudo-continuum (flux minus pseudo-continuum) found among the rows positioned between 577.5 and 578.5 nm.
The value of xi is 3.9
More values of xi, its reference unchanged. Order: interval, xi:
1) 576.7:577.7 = 4.1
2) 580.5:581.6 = 14.1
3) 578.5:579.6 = 5.0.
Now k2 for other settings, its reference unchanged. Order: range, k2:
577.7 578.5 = 578.202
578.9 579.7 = 579.135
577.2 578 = 577.404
